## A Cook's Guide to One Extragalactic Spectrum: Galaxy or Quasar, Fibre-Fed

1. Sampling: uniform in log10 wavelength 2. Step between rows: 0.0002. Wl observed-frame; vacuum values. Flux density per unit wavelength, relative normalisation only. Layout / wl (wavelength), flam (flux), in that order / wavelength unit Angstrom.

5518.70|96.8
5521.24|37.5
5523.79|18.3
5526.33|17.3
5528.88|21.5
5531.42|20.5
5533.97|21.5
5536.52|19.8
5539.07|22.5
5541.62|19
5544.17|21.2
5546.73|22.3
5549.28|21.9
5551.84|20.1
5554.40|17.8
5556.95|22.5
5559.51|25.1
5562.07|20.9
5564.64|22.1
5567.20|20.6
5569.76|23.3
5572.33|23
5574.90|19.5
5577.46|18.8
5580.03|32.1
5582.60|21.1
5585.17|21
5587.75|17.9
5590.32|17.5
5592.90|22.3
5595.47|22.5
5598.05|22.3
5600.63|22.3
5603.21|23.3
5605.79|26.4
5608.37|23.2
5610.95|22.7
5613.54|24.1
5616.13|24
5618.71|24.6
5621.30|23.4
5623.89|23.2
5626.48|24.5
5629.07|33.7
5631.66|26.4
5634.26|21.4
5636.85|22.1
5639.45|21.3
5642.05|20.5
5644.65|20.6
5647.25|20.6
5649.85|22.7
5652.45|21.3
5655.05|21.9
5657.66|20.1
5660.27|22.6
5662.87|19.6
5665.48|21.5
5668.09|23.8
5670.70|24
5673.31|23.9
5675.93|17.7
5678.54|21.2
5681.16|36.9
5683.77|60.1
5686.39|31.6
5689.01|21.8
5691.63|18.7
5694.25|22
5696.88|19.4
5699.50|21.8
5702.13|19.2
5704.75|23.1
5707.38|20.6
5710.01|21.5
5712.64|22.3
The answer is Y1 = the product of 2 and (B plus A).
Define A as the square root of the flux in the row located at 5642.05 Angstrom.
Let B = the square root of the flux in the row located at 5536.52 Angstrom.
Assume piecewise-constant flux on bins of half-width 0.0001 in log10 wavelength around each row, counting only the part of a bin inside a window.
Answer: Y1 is 18.0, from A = 4.53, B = 4.45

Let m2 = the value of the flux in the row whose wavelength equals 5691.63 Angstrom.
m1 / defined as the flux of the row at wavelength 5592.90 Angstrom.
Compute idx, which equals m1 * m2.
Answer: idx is 417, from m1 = 22.3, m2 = 18.7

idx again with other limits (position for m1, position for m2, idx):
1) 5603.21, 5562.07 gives 487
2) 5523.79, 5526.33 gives 317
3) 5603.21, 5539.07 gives 524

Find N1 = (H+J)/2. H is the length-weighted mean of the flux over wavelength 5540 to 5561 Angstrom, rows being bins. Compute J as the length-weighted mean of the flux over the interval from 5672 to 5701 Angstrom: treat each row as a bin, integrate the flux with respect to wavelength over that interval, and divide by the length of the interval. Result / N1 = 24.0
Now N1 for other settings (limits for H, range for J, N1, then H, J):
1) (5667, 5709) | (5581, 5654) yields 24.1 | 25.3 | 22.8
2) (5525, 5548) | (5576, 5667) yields 21.6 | 20.6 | 22.7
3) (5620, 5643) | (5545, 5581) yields 23.1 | 24.1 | 22.0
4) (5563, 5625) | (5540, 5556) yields 21.5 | 22.5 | 20.5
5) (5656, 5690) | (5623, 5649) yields 25.0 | 26.5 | 23.4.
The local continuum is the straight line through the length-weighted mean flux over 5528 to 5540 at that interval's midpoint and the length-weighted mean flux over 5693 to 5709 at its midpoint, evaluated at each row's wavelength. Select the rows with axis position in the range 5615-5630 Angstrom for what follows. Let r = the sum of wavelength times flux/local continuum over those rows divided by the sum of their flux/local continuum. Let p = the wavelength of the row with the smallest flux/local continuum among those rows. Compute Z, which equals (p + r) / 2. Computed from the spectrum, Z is 5623.4 Angstrom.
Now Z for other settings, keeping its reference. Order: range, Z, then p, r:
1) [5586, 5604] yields 5593.1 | 5590.32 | 5595.9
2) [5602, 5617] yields 5610.3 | 5610.95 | 5609.6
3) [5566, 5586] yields 5576.9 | 5577.46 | 5576.3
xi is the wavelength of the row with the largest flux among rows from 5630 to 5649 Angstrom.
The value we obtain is 5631.66 Angstrom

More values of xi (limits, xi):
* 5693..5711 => 5704.75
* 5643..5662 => 5649.85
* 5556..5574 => 5559.51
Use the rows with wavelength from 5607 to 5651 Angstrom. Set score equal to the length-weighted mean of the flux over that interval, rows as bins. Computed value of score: 23.5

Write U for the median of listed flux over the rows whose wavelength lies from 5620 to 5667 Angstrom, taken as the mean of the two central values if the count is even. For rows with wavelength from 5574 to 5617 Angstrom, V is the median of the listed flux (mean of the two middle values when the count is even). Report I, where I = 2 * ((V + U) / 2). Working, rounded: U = 21.7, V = 22.3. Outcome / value 44.0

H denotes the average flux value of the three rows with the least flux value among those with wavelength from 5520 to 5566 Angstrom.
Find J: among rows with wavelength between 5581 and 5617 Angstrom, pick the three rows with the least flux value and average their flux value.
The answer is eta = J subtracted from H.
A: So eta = -1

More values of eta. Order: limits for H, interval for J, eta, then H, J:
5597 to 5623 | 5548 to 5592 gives 5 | 22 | 17.7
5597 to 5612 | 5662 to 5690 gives 3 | 22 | 19.5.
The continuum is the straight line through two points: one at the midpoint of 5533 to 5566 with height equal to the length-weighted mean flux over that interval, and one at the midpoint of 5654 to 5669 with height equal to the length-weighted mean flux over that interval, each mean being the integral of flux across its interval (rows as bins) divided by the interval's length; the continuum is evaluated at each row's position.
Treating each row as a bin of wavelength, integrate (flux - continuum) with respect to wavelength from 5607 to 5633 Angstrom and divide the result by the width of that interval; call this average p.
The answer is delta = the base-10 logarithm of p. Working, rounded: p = 3.6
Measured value 0.6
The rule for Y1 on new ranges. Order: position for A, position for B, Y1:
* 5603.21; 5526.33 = 18.0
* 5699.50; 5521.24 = 21.6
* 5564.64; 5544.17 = 18.6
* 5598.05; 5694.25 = 18.8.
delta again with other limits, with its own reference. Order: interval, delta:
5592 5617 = 0.3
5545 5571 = -0.5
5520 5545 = -0.2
